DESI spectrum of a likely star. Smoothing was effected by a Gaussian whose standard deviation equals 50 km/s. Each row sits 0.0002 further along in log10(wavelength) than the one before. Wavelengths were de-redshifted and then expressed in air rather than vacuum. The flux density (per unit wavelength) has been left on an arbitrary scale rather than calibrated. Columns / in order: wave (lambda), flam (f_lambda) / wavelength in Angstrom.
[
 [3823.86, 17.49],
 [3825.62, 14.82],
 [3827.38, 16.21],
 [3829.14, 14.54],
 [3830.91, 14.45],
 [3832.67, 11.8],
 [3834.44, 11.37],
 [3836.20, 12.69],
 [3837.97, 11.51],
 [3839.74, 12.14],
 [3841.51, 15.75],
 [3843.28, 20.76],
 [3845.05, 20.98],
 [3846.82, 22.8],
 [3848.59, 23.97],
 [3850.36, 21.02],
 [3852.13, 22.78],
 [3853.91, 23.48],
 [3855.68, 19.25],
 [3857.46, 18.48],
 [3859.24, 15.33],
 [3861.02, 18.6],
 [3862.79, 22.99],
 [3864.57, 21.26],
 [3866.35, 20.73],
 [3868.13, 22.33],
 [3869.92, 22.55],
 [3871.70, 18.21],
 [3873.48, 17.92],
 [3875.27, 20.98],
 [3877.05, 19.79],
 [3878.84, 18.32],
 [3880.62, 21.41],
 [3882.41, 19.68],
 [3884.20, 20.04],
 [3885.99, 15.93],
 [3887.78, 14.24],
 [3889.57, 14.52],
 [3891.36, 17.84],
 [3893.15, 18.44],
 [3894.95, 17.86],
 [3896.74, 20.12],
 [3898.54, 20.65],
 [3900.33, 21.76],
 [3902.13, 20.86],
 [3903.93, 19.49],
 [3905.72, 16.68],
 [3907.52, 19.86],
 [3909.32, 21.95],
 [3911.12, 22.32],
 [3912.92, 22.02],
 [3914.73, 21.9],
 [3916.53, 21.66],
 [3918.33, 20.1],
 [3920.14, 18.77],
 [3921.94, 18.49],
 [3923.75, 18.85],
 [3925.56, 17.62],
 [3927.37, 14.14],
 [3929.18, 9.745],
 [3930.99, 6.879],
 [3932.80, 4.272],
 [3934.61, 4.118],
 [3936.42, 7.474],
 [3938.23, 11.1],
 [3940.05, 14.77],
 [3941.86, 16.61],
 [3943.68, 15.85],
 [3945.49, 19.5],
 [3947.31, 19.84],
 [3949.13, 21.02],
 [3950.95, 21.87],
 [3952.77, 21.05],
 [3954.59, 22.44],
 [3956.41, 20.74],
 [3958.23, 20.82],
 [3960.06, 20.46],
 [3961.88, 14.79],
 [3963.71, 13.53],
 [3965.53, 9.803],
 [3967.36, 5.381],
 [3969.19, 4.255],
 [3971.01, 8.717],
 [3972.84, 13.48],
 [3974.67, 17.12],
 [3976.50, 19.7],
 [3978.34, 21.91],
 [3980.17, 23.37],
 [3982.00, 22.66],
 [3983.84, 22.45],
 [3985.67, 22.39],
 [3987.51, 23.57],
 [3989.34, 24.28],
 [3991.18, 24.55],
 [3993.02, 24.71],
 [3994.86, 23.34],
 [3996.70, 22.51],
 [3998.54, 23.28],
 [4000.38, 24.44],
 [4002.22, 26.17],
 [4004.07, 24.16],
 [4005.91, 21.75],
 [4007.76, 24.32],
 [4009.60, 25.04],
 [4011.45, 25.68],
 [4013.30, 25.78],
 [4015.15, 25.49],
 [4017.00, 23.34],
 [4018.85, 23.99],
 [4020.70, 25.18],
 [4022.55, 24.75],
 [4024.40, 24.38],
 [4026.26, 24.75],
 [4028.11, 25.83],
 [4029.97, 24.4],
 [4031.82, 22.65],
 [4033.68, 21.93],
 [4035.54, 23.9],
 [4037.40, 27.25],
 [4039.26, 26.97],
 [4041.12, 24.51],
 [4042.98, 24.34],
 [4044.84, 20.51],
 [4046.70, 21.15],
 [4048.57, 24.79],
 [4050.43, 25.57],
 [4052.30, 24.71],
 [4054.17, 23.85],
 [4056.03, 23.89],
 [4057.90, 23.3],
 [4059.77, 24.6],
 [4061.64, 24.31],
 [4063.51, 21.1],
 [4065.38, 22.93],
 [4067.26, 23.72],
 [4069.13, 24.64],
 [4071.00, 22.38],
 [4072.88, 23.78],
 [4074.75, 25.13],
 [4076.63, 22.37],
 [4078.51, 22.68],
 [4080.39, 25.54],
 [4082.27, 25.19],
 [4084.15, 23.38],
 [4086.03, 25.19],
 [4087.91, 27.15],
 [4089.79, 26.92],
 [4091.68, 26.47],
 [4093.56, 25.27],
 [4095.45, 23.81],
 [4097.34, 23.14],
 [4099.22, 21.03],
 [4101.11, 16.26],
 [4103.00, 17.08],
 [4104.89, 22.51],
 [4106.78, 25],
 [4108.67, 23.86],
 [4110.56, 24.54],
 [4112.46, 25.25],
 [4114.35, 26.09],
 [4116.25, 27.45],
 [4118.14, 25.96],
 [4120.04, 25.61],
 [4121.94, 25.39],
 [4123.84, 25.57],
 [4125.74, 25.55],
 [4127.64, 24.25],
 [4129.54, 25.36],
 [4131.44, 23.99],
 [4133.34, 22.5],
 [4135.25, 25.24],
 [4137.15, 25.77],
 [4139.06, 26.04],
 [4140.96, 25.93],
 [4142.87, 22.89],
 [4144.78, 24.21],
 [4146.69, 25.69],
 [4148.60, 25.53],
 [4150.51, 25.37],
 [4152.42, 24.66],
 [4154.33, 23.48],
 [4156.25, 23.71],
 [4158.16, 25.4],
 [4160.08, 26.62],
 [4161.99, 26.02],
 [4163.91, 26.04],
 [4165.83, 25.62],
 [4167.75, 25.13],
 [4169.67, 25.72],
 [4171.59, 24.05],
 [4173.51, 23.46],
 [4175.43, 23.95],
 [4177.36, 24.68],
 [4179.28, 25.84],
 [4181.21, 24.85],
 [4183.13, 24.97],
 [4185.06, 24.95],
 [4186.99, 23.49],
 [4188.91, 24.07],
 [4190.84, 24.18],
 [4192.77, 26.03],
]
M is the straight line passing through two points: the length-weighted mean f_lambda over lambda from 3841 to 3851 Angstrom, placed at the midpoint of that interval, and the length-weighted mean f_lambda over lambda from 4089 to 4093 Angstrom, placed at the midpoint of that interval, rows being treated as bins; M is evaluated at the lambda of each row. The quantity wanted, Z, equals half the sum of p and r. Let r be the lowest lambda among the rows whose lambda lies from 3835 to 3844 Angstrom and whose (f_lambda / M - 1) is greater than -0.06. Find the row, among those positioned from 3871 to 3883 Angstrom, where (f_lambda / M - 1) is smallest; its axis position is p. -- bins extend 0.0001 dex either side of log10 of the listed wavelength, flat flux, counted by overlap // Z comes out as 3858.4 Angstrom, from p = 3873.48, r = 3843.28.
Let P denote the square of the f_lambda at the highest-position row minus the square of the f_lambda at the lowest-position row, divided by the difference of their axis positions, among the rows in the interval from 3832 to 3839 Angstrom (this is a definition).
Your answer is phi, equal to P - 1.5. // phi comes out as -3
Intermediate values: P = -1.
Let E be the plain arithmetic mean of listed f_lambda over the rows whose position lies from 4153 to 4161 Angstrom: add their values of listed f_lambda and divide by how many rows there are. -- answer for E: 25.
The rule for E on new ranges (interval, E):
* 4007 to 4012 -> 25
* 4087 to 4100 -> 25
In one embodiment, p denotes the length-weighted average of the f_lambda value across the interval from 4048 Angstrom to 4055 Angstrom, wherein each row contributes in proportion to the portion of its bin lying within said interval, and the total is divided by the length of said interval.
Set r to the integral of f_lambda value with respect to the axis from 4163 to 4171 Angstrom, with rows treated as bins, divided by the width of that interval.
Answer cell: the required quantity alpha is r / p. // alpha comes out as 1.03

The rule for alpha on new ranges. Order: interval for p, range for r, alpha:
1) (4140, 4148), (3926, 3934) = 0.37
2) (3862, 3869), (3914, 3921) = 0.94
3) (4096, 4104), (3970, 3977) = 0.73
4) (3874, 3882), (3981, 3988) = 1.14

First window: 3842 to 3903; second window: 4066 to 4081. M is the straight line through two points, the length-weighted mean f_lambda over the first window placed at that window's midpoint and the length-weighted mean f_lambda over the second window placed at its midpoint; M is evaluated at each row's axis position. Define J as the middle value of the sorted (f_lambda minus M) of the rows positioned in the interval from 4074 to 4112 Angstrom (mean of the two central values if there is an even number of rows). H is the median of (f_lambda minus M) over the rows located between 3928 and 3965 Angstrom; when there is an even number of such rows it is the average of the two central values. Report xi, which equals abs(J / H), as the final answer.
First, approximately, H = -5.0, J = -0.11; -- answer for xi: 0.0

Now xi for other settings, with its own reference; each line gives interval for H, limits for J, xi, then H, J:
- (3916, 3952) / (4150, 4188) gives 0.2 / -3.9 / -0.71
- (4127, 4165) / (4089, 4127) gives 3.0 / 0.3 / 0.76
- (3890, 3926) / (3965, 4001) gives 0.6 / -0.6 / 0.41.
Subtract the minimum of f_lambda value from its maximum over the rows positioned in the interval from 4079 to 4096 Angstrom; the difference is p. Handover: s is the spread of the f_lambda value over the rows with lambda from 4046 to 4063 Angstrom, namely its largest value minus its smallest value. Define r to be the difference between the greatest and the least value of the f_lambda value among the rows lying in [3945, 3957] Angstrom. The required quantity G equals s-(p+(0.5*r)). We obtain -1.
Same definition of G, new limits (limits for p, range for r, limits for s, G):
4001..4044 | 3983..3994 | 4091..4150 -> 5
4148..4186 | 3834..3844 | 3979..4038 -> -2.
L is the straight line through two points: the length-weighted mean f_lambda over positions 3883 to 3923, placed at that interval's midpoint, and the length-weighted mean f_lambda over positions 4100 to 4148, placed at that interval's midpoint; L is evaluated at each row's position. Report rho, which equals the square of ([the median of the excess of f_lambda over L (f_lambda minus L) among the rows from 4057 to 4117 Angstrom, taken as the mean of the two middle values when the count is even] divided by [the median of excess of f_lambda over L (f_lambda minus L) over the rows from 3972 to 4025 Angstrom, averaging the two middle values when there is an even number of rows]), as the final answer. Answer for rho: 0.1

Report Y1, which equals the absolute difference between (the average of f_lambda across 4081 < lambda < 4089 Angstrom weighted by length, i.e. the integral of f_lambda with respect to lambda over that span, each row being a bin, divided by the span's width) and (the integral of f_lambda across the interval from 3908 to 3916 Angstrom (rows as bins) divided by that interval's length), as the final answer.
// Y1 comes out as 3.4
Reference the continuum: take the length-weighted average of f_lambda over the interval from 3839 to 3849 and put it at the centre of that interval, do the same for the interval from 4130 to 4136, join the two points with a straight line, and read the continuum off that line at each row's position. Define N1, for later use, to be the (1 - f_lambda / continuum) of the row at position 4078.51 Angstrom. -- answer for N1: 0.018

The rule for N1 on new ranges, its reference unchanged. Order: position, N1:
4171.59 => 0.023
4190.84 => 0.030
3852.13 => -0.173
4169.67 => -0.047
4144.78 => -0.002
